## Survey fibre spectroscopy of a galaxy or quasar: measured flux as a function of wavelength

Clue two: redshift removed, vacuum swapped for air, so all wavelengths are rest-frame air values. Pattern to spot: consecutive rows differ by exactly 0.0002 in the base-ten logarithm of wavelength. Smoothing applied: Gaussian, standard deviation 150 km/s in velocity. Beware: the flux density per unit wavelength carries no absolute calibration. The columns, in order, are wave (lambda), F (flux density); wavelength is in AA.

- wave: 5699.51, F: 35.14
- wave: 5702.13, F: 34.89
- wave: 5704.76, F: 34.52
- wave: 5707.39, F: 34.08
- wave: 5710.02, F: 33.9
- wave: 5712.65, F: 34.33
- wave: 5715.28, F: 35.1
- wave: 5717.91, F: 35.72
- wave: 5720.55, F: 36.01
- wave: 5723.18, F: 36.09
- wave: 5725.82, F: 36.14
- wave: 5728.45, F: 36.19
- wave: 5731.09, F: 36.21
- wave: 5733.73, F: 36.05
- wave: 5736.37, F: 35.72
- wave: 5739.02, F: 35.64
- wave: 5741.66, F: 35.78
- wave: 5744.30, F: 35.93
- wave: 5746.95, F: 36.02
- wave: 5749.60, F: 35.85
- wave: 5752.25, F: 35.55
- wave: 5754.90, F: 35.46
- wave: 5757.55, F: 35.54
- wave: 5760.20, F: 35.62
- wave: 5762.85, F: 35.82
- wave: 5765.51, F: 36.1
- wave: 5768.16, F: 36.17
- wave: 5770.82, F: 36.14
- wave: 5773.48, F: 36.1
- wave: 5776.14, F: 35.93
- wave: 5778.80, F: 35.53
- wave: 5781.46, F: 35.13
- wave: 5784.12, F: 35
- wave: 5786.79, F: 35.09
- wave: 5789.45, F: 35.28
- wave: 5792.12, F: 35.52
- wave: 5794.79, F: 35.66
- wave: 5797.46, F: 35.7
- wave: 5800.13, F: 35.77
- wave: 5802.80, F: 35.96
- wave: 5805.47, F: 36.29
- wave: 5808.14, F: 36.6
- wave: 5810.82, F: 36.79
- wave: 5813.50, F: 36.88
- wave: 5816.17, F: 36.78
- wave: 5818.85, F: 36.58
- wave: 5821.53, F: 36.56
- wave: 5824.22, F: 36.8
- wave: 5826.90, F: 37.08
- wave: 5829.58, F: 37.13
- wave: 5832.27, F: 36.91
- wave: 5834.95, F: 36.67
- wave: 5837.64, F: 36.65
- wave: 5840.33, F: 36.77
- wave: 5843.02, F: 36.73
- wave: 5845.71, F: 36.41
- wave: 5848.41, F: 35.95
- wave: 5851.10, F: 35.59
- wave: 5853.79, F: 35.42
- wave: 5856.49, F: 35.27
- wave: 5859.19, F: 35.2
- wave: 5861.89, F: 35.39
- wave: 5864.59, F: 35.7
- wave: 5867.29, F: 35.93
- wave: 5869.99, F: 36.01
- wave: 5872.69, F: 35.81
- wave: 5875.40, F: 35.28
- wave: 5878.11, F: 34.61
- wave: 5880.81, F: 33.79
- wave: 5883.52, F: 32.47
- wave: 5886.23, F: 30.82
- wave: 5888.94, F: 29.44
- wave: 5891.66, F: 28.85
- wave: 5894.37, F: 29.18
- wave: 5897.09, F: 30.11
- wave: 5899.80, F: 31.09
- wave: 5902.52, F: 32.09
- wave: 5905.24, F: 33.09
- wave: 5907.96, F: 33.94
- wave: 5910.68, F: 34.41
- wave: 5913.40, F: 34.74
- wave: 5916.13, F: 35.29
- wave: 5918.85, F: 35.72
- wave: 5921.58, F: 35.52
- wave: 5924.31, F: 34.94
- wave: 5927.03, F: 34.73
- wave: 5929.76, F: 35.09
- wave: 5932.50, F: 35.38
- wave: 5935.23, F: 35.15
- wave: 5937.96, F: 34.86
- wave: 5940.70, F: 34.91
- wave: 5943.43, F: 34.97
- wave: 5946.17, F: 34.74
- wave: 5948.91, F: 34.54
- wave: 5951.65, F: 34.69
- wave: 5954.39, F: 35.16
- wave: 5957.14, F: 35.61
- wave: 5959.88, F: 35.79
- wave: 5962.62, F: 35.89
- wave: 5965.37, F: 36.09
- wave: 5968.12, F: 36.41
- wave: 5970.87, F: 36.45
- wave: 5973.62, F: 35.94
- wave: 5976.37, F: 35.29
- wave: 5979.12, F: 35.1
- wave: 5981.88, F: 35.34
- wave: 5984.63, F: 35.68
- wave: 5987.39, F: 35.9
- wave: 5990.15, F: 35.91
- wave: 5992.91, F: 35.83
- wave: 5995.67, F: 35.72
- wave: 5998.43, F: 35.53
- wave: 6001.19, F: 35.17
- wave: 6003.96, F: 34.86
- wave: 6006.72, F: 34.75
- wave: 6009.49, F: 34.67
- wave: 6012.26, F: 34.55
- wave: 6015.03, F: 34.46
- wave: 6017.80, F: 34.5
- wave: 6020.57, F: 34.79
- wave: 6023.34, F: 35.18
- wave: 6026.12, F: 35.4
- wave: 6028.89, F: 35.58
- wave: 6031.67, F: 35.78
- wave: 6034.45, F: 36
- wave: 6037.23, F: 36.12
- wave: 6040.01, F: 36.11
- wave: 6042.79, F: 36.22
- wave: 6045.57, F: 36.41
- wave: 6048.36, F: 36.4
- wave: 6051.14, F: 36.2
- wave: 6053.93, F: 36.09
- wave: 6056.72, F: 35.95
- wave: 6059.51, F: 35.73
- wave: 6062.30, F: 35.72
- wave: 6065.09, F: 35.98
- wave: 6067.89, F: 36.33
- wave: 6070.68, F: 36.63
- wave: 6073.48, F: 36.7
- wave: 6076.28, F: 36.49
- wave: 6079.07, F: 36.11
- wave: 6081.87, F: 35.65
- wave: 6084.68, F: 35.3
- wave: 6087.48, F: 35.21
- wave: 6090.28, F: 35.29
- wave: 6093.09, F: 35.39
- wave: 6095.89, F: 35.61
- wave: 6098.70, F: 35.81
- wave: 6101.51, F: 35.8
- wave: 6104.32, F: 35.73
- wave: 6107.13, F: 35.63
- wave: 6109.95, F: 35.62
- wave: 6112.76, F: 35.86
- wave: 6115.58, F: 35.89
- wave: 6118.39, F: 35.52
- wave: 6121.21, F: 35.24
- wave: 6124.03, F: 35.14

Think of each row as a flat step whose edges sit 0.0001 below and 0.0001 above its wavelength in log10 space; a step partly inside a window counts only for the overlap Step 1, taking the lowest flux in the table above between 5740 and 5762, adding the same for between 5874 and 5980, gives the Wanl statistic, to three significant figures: 64.3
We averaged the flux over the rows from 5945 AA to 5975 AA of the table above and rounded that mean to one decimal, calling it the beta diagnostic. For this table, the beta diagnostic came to 35.6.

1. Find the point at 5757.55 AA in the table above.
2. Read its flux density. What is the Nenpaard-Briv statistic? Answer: 35.54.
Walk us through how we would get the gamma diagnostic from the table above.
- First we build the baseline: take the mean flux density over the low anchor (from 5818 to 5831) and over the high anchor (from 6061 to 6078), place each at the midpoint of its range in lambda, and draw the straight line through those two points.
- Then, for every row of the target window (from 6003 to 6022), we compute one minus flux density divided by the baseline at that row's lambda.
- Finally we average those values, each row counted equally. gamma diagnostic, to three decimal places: 0.049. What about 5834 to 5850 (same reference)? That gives 0.007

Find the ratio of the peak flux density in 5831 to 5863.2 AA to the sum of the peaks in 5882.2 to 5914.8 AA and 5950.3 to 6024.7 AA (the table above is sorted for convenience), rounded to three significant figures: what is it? 0.518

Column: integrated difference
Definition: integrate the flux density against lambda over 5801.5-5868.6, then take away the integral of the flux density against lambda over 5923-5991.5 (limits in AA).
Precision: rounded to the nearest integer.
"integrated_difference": 13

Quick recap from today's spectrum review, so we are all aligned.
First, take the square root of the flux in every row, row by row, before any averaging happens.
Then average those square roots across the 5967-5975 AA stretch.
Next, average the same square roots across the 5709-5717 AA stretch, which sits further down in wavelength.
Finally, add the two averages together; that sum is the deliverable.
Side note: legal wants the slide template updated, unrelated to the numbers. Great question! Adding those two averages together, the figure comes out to 11.9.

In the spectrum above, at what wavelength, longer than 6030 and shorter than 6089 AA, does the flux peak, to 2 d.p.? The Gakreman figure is 6073.48 AA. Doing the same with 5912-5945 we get 5918.85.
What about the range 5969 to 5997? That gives 5970.87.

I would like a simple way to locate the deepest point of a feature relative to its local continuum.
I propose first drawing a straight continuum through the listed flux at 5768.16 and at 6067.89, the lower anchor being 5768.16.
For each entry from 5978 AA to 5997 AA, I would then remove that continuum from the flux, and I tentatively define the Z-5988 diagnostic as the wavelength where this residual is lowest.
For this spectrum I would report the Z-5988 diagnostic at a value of 5979.12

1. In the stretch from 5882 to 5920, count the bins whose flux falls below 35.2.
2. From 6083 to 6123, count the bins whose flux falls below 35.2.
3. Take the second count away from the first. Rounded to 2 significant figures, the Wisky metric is 12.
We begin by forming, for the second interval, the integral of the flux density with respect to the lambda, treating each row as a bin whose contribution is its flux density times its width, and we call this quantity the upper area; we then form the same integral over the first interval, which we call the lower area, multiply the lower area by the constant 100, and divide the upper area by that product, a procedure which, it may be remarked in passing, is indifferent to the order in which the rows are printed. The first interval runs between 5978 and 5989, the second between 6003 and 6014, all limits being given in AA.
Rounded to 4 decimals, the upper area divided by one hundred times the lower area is 0.0098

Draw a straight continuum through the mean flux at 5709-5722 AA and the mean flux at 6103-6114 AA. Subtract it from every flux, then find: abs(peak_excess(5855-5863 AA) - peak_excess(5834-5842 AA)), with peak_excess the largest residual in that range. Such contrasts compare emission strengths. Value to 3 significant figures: 1.42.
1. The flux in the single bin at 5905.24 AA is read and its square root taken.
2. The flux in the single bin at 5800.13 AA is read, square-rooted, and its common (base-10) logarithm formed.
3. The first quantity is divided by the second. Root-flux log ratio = 7.4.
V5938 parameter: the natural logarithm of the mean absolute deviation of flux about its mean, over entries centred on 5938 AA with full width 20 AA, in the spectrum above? -1.80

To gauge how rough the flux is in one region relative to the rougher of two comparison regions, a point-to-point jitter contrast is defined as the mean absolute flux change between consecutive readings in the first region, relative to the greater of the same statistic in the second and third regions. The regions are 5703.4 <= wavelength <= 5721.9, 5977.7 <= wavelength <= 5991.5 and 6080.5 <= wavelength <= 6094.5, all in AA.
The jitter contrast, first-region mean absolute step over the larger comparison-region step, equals 2.2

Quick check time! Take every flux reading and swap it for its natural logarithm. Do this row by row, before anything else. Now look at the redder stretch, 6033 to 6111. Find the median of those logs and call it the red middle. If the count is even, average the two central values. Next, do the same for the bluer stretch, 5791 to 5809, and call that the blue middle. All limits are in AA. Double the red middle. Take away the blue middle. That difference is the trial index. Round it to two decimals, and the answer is 3.59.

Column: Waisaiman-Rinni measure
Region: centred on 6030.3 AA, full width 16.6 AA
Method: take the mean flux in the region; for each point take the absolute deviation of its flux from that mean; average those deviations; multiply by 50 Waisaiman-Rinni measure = 14.5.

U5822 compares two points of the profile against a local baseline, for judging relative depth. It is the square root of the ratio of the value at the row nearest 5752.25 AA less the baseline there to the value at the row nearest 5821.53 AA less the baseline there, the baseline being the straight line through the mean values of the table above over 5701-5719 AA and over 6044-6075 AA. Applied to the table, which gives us 0.7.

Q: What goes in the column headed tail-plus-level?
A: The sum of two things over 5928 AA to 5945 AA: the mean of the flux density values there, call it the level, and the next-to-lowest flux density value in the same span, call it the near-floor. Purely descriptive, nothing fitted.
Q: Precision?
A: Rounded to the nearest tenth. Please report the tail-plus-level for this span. 70.0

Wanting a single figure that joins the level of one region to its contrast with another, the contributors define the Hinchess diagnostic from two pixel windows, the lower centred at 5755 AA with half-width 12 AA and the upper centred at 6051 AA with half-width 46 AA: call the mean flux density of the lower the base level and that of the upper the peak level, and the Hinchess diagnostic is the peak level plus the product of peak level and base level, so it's 1312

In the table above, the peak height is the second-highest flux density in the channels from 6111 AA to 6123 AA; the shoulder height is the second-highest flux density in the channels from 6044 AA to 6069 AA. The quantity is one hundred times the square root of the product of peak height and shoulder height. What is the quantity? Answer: 3613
